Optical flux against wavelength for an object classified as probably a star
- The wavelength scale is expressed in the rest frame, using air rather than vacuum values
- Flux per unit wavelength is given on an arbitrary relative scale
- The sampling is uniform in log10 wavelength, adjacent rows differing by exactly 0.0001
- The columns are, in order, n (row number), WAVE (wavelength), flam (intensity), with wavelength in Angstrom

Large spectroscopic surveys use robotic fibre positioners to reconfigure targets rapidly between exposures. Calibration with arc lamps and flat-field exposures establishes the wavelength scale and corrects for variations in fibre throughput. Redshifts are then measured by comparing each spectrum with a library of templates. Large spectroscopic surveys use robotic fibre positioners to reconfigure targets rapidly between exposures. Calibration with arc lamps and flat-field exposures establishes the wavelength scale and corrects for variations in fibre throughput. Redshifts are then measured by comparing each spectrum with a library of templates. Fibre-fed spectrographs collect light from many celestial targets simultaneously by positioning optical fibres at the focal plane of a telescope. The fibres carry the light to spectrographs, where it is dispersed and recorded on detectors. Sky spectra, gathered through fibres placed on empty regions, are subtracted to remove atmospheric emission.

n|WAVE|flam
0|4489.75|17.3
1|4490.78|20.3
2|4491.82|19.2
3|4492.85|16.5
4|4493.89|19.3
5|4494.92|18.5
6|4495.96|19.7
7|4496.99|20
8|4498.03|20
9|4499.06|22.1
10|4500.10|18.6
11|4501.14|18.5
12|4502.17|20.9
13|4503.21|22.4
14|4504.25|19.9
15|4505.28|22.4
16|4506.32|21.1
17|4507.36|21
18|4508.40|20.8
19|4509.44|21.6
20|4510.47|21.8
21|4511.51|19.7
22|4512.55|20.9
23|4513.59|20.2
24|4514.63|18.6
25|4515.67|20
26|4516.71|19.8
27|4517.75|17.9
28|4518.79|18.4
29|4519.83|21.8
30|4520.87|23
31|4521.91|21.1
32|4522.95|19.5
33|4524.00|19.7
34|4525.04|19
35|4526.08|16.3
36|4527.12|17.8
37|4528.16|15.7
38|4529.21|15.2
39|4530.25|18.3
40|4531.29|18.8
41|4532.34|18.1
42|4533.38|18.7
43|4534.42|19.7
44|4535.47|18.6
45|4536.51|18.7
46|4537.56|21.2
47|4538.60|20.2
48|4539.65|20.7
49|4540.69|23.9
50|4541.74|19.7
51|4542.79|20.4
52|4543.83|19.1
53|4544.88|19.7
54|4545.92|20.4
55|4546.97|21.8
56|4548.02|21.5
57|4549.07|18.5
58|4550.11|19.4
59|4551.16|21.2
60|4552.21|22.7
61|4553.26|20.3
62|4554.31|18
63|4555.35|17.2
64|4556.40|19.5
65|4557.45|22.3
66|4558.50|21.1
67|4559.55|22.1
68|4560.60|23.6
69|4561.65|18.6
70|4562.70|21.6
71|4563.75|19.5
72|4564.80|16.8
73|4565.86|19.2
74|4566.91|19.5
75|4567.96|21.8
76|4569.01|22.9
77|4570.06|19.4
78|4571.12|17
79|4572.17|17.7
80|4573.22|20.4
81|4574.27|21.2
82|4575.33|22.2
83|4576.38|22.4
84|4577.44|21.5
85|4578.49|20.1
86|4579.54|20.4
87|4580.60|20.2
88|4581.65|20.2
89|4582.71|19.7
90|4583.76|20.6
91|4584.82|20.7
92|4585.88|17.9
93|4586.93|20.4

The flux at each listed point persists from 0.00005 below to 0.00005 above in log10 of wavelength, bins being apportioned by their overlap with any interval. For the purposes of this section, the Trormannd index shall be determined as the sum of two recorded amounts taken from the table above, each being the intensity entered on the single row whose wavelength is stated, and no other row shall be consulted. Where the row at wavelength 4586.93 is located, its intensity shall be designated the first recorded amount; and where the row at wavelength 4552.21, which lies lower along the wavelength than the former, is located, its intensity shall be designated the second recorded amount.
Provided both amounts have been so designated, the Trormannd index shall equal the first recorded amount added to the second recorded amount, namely 43.1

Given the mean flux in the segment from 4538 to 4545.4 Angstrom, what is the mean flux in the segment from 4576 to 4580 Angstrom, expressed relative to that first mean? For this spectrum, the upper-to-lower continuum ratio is 1.03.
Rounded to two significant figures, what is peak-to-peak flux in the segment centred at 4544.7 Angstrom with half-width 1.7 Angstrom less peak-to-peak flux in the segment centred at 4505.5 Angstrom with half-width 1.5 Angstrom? -1.2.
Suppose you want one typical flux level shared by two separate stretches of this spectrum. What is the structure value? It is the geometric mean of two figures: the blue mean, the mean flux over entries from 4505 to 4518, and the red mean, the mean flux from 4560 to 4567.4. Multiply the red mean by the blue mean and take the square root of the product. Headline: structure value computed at 20.1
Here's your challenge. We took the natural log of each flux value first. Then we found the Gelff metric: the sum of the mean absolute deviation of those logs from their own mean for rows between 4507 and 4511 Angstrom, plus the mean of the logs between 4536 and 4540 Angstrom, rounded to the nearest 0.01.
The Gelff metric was 3.02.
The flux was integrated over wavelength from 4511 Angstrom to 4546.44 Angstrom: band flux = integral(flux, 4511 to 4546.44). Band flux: 689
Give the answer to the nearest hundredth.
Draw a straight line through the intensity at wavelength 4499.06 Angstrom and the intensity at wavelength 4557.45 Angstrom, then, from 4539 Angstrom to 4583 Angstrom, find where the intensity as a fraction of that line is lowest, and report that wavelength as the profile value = 4564.80 Angstrom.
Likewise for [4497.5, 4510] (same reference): 4501.14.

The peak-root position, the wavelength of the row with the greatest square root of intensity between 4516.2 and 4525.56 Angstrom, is 4520.87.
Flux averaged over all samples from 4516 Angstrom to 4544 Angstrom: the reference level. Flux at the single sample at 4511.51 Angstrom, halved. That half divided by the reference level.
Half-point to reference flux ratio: 0.510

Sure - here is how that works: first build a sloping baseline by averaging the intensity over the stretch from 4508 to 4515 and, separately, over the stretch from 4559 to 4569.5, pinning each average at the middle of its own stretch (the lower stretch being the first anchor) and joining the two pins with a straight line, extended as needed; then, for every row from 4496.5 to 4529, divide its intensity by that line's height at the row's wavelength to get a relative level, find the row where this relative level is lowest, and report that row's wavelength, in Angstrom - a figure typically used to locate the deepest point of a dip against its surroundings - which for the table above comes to 4528.16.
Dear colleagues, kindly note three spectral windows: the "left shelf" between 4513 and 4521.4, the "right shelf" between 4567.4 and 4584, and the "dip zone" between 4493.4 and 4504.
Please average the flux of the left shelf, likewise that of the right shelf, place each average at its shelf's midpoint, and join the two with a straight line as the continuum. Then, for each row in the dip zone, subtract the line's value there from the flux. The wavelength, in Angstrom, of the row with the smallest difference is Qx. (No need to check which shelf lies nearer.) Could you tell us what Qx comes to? 4501.14 Angstrom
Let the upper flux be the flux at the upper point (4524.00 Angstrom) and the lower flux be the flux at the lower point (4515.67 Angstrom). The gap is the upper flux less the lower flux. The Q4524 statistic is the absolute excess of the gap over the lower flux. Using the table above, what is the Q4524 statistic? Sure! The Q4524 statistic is 20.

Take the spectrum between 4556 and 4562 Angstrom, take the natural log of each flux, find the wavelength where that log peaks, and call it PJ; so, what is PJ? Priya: 4560.60 Angstrom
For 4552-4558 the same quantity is 4552.21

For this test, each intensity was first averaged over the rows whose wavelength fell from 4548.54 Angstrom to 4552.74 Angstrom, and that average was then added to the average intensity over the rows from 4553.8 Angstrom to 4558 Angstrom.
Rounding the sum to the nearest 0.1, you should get 39.7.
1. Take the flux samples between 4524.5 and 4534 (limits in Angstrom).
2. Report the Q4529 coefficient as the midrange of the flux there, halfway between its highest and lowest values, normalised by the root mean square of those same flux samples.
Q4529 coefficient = 0.97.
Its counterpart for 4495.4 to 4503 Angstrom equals 1.01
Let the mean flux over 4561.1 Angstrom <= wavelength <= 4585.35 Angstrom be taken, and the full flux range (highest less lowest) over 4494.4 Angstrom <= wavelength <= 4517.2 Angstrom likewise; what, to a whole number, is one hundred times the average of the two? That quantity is 1203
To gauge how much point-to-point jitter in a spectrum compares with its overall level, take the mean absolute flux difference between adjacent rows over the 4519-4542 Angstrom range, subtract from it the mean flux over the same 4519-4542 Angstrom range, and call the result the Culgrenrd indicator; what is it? -17.9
